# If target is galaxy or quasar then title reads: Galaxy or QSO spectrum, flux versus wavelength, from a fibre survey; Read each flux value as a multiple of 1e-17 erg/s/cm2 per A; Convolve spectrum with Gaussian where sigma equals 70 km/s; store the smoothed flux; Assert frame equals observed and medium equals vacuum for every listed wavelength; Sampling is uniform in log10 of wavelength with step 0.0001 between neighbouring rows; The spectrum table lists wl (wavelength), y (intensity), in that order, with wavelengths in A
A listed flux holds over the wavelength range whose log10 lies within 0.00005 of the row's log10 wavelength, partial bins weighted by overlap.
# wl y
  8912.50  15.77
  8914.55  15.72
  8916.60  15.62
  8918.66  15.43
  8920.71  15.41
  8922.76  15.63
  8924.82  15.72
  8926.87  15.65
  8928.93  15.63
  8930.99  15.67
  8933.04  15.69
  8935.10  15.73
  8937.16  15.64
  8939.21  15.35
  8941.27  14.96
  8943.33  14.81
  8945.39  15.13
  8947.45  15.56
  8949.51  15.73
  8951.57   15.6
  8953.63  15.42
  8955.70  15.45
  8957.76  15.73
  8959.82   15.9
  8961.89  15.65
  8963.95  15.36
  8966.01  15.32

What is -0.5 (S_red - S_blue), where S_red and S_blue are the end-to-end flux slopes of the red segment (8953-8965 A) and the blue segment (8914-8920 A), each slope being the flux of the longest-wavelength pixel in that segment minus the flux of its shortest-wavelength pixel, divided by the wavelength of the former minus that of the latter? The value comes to -0.03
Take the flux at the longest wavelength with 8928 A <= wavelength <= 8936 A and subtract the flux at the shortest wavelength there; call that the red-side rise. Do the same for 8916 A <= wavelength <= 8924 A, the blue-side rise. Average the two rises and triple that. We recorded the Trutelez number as 0.2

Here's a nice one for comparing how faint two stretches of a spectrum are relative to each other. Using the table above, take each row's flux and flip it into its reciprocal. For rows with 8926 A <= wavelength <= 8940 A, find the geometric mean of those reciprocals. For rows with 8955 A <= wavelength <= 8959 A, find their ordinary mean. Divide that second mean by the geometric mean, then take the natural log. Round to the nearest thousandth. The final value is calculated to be 0.002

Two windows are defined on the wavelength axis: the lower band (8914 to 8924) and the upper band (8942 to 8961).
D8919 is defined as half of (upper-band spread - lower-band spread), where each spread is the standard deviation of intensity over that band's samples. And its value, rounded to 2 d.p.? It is 0.10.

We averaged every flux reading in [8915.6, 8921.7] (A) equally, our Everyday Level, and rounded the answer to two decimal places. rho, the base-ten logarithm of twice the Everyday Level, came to 1.49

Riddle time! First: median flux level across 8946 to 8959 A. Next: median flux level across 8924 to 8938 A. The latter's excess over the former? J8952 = 0.090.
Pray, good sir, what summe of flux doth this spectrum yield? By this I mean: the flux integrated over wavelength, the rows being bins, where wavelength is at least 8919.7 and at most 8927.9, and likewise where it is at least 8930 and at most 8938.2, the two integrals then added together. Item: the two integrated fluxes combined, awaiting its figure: 257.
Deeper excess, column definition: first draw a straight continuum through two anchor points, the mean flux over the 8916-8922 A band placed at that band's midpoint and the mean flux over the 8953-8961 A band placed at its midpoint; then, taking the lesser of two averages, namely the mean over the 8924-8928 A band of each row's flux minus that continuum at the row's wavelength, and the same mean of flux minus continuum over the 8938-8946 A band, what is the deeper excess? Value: -0.5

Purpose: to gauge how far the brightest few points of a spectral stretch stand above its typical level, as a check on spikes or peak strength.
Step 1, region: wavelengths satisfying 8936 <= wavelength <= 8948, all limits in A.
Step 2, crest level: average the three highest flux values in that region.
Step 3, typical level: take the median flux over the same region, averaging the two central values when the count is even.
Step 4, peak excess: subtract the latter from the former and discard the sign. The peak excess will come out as 0.28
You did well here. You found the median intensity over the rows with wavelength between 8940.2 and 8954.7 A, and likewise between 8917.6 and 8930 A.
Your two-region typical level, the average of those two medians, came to 15.5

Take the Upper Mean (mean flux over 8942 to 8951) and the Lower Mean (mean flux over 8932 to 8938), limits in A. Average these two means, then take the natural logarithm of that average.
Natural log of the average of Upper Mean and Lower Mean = 2.74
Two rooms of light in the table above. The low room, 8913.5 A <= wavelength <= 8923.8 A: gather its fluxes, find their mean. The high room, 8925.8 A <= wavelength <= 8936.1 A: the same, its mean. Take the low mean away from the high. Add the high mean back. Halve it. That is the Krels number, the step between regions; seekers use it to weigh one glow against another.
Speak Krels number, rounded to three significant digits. 7.89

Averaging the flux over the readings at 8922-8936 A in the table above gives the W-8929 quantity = 15.67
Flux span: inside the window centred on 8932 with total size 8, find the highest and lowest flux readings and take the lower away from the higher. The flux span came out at 0.1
